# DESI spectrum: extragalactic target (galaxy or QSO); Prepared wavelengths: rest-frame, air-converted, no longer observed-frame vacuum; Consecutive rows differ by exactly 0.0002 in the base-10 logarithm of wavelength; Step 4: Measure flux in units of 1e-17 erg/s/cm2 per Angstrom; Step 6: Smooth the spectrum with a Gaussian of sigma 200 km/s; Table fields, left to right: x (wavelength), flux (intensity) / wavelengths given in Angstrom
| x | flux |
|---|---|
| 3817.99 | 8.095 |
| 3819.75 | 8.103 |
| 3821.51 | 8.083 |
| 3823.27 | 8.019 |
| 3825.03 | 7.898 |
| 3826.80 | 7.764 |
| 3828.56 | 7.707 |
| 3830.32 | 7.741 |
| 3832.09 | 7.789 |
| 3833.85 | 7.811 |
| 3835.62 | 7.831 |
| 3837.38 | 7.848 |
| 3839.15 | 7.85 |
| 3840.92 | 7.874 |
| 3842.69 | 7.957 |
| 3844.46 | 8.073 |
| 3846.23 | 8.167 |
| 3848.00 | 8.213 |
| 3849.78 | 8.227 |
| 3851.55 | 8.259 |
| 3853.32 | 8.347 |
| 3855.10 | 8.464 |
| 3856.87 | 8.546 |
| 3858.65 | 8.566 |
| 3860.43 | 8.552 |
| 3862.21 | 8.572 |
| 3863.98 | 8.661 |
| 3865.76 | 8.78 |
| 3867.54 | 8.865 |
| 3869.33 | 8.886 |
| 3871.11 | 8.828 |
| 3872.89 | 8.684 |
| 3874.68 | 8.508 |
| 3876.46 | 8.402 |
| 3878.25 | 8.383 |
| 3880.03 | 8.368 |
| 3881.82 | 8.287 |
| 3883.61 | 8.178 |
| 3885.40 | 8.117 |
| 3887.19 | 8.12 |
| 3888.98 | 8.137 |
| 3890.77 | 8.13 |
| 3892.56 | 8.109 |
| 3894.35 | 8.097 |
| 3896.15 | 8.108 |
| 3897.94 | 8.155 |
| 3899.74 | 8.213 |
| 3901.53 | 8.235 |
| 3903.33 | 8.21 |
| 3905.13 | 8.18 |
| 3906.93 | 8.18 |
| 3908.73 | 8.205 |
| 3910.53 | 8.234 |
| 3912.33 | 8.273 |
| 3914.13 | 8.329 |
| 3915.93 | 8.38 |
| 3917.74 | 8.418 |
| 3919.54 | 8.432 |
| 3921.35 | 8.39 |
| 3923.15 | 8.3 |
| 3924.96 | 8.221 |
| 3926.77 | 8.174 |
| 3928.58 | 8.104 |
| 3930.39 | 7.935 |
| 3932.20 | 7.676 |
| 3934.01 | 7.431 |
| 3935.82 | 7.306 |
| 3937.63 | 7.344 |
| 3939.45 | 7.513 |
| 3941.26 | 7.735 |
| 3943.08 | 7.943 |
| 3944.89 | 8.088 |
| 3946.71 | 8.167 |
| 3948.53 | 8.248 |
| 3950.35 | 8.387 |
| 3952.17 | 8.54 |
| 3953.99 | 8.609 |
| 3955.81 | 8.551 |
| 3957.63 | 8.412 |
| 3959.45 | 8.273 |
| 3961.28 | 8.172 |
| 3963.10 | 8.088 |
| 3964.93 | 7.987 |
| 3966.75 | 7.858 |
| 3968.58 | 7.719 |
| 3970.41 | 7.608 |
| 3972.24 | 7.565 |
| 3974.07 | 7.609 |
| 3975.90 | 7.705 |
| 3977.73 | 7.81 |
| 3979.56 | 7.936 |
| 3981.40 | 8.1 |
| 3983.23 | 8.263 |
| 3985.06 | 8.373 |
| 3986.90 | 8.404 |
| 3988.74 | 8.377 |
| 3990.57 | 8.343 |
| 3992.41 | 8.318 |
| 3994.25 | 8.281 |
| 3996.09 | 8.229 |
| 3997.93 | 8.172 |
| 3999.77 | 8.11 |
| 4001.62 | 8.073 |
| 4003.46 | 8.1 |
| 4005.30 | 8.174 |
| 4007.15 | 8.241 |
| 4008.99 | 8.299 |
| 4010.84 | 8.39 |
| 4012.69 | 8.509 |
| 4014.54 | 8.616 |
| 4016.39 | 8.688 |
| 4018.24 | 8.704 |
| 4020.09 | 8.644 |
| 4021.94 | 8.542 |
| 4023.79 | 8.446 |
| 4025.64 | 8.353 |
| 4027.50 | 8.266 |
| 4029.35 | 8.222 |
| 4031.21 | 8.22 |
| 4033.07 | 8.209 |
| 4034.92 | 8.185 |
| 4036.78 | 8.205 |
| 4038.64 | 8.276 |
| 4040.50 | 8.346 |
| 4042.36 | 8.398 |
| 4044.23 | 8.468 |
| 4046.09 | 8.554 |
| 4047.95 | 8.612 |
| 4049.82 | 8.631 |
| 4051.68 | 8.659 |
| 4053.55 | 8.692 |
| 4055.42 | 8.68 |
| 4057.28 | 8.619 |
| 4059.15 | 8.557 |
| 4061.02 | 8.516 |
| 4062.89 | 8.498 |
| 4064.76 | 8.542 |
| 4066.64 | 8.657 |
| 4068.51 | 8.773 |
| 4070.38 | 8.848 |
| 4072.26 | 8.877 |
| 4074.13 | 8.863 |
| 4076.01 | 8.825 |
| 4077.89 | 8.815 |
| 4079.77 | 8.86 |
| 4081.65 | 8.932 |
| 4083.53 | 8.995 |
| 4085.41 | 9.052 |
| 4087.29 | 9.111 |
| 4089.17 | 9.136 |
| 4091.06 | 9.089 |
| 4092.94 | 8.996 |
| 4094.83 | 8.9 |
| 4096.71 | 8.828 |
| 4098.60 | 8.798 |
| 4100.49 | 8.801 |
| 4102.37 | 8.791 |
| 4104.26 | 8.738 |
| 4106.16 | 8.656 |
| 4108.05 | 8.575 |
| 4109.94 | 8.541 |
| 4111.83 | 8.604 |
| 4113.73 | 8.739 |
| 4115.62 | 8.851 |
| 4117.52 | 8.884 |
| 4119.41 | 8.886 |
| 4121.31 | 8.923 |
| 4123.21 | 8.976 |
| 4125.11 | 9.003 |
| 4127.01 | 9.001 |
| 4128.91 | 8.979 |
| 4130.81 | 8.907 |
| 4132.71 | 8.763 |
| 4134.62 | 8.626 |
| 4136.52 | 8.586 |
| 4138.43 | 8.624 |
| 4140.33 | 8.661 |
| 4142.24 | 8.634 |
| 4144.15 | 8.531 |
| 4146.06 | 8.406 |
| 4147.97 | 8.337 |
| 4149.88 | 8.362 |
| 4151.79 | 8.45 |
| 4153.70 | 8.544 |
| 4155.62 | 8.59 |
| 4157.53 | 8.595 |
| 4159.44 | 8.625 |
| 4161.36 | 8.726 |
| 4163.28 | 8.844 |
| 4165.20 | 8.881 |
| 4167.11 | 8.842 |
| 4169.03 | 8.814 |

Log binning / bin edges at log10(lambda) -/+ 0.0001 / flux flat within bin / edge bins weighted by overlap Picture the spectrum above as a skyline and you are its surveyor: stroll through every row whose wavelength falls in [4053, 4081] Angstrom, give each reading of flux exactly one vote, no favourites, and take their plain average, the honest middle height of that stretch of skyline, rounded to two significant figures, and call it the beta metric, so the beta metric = 8.7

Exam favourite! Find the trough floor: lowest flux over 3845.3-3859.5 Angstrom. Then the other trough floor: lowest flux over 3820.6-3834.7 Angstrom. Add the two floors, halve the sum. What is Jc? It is 7.94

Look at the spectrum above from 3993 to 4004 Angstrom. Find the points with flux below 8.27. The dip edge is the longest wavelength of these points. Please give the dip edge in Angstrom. 4003.46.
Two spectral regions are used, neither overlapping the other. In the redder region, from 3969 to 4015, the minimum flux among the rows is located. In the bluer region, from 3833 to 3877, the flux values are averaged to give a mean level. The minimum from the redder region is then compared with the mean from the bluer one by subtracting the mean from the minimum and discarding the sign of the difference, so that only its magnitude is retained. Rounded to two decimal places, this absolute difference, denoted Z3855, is 0.79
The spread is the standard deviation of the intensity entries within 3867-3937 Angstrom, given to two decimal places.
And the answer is 0.31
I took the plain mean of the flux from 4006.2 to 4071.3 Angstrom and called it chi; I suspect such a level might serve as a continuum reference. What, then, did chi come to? 8.5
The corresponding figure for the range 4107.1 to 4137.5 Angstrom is 8.8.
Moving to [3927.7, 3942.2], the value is 7.6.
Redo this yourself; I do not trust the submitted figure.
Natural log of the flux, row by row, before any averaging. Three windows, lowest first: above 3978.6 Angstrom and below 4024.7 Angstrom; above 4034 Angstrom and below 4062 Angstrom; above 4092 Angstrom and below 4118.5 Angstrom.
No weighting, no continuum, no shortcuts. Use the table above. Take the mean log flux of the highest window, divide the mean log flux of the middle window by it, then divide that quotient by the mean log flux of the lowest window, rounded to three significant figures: 0.465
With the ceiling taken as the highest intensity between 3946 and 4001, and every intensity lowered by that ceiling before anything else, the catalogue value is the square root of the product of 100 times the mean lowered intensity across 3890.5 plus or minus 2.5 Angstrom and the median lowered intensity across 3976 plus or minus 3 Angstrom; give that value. 6.6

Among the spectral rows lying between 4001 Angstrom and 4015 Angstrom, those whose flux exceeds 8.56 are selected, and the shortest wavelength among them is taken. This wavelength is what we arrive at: 4014.54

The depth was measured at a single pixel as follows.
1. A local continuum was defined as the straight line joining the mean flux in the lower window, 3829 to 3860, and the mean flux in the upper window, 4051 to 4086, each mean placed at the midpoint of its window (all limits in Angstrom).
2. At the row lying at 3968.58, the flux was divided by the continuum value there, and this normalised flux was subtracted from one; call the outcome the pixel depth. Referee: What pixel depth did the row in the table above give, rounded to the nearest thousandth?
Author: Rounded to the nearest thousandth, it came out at 0.087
